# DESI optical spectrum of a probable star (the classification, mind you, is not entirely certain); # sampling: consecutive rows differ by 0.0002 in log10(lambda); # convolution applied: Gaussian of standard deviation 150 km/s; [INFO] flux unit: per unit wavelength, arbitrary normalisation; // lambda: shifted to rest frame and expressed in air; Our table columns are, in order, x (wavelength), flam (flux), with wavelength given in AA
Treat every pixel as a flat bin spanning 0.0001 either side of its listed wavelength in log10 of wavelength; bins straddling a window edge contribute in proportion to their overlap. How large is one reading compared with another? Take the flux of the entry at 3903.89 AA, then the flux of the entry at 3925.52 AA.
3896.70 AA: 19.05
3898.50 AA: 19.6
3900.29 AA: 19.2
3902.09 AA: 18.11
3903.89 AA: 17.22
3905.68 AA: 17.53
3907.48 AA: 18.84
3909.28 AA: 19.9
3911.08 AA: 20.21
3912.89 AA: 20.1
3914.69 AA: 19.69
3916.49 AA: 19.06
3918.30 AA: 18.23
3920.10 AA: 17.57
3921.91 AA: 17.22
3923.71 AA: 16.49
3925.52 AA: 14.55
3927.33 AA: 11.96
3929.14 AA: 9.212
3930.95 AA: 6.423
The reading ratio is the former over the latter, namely 1.18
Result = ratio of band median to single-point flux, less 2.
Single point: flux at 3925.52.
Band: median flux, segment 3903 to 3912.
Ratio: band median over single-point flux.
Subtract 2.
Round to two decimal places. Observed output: -0.71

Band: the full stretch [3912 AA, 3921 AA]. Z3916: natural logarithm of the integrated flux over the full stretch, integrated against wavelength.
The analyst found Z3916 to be 5.14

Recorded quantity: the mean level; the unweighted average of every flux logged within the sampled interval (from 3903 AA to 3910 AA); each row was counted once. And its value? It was 18.4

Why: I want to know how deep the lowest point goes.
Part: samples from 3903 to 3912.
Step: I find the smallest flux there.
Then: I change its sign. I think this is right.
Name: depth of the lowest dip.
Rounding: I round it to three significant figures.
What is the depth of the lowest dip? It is -17.2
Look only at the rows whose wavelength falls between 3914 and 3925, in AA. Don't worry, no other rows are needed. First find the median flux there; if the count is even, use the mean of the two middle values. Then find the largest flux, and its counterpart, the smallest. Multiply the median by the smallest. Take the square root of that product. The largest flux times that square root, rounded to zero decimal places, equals 338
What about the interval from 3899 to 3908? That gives 339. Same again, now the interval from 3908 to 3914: 404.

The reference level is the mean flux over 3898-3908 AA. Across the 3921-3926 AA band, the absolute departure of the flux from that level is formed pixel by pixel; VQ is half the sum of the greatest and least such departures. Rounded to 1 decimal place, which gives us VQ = 2.5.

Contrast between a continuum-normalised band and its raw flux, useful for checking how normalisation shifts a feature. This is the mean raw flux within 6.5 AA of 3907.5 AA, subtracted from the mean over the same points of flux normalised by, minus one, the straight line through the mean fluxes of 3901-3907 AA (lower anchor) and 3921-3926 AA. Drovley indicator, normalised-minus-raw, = -18.8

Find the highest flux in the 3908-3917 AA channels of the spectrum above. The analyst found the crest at 20.21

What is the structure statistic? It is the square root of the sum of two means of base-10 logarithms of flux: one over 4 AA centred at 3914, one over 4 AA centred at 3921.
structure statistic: 1.59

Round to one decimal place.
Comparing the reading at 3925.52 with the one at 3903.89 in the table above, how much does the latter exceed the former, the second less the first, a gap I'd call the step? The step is 2.7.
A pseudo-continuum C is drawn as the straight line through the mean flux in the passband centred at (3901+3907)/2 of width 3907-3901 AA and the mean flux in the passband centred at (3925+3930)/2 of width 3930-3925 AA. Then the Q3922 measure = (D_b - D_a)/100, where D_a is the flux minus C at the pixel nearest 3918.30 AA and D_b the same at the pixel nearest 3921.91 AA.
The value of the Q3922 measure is -0.001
